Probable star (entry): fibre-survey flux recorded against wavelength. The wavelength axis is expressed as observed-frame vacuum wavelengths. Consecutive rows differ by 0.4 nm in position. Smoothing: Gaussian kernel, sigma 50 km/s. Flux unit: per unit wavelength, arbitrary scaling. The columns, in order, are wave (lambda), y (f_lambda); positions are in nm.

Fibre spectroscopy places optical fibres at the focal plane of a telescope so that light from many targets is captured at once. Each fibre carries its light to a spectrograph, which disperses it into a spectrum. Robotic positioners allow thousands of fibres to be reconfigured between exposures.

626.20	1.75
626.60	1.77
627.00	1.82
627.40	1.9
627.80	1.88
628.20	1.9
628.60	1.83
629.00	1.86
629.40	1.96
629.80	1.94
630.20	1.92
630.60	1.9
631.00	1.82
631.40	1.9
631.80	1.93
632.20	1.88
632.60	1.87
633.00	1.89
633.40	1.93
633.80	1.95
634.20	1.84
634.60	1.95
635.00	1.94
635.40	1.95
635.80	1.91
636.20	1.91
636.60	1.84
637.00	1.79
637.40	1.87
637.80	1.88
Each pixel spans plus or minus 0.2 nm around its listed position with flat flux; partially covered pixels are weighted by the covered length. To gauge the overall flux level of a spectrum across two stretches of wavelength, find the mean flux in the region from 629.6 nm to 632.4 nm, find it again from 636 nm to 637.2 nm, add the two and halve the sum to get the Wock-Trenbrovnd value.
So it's 1.873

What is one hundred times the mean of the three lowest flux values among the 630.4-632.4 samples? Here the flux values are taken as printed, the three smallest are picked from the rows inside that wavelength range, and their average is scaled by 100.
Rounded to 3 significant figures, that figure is 187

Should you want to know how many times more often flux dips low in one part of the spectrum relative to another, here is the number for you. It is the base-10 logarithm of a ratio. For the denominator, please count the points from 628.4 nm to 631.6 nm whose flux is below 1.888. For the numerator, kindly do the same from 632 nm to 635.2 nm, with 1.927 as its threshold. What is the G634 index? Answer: 0.12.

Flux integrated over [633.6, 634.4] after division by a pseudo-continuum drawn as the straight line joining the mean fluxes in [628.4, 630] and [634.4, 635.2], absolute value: 0.782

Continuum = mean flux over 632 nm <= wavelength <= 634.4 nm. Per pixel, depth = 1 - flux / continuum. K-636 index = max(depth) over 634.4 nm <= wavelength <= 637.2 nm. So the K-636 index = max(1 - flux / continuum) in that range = 0.055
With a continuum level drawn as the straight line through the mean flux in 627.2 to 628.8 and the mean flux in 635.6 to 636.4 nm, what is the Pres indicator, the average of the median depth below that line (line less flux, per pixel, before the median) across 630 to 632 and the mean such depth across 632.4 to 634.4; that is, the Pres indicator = -0.004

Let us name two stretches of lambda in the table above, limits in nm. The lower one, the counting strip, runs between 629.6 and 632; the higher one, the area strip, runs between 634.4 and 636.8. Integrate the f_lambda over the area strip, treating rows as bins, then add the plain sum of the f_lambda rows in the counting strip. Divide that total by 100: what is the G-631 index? 0.160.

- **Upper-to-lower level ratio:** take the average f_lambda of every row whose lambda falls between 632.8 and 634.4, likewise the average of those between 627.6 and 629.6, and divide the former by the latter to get 1.01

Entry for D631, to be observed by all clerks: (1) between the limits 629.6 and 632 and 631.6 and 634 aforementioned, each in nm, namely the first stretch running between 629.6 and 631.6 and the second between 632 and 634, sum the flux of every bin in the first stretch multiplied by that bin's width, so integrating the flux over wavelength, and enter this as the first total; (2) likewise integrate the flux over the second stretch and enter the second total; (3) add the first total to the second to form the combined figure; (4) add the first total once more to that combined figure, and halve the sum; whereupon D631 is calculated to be 5.70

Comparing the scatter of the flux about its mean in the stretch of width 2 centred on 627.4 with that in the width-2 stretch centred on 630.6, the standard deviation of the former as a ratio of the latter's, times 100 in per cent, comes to 126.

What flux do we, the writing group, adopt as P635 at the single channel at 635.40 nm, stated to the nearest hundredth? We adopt 1.95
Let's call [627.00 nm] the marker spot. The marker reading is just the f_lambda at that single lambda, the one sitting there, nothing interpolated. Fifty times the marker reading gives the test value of 91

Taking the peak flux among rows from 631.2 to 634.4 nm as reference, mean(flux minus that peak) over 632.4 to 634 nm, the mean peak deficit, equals -0.040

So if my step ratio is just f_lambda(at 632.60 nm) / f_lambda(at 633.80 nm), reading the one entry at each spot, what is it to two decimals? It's 0.96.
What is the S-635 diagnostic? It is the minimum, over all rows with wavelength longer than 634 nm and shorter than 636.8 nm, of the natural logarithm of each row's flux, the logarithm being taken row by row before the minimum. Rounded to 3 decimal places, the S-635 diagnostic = 0.610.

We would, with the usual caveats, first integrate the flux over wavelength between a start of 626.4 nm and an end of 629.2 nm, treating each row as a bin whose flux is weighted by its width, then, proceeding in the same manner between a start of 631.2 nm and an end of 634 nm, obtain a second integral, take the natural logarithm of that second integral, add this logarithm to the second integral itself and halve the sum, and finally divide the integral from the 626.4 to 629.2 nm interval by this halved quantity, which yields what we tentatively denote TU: 1.48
